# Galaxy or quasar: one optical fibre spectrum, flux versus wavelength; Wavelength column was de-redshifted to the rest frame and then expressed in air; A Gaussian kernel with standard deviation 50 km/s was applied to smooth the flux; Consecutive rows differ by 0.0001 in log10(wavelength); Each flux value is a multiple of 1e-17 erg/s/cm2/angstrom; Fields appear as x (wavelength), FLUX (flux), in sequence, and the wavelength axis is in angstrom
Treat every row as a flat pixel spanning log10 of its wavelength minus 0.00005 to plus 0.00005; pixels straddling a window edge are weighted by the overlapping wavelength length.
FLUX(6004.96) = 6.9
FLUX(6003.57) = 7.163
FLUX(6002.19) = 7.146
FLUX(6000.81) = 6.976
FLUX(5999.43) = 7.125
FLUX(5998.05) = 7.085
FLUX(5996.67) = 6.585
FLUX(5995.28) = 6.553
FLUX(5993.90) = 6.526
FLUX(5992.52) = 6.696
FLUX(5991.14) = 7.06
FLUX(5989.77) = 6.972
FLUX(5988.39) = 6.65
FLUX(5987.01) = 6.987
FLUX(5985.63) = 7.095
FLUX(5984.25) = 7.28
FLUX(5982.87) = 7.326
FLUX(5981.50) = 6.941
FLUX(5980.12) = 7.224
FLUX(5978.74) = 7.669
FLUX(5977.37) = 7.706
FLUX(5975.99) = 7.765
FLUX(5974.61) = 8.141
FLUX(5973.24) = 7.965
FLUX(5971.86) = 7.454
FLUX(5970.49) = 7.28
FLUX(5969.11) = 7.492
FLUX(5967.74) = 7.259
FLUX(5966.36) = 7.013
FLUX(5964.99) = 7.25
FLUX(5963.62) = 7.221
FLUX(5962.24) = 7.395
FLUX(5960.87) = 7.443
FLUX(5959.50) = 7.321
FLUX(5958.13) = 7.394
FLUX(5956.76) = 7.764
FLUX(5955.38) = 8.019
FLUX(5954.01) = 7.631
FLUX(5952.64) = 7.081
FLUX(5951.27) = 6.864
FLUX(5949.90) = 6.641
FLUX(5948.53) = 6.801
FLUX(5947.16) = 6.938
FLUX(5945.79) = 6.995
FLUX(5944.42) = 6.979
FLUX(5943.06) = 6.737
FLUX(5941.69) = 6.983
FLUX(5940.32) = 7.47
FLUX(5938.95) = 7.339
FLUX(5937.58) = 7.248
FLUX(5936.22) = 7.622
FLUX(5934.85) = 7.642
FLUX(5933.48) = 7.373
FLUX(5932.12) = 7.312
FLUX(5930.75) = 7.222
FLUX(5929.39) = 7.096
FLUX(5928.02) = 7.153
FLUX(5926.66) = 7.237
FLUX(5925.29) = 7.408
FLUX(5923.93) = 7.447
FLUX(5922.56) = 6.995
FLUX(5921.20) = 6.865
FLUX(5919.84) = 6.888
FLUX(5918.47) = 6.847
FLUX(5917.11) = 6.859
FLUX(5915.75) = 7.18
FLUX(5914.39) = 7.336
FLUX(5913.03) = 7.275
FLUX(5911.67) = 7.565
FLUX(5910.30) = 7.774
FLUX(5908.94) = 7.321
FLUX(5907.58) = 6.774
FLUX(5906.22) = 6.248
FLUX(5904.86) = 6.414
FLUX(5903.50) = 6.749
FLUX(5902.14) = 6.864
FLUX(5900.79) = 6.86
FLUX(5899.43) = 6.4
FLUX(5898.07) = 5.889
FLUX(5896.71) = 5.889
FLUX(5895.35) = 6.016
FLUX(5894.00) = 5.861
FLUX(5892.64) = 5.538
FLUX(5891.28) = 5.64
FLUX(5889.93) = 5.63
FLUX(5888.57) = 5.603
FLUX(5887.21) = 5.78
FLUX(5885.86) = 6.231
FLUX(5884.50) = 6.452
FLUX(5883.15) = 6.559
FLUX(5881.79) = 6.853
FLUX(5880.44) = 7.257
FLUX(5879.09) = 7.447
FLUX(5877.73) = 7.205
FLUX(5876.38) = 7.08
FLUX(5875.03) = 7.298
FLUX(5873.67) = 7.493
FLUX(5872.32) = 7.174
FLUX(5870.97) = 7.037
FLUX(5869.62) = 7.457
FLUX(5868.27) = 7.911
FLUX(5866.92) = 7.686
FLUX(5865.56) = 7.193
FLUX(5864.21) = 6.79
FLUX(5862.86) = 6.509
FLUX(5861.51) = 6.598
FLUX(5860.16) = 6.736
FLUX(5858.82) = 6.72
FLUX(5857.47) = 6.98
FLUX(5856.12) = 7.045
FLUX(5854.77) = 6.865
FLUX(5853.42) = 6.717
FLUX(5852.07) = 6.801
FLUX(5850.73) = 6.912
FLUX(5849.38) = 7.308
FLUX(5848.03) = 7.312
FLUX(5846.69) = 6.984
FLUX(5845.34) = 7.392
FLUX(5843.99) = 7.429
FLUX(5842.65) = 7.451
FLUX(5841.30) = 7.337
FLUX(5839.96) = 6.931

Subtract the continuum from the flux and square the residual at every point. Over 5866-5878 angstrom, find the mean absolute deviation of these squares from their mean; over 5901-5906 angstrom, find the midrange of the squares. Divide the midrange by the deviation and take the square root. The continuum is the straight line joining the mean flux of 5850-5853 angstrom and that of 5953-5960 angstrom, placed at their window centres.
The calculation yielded 1.4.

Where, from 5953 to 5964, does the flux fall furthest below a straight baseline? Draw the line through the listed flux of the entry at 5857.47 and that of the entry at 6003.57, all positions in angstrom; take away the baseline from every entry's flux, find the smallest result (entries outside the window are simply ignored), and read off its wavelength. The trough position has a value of 5963.62 angstrom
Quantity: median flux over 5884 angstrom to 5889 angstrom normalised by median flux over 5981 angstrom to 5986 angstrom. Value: 0.84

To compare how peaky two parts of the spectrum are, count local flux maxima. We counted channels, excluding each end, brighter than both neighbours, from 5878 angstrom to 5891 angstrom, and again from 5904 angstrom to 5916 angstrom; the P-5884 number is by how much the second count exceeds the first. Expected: 2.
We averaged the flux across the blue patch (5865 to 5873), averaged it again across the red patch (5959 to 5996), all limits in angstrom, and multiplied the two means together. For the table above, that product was 54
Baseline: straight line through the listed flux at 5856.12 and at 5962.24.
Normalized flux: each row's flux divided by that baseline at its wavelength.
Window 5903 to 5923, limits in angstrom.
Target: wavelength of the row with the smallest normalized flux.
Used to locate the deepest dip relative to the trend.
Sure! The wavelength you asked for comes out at 5906.22 angstrom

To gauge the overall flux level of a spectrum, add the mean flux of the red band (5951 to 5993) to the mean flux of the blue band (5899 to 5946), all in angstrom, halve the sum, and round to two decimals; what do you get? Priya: 7.22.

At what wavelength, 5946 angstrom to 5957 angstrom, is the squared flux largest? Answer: 5955.38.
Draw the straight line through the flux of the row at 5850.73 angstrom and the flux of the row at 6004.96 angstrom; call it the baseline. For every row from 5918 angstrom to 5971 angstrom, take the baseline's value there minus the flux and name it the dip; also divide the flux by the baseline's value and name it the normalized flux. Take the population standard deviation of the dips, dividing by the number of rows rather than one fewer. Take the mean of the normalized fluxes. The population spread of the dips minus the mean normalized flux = -0.7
